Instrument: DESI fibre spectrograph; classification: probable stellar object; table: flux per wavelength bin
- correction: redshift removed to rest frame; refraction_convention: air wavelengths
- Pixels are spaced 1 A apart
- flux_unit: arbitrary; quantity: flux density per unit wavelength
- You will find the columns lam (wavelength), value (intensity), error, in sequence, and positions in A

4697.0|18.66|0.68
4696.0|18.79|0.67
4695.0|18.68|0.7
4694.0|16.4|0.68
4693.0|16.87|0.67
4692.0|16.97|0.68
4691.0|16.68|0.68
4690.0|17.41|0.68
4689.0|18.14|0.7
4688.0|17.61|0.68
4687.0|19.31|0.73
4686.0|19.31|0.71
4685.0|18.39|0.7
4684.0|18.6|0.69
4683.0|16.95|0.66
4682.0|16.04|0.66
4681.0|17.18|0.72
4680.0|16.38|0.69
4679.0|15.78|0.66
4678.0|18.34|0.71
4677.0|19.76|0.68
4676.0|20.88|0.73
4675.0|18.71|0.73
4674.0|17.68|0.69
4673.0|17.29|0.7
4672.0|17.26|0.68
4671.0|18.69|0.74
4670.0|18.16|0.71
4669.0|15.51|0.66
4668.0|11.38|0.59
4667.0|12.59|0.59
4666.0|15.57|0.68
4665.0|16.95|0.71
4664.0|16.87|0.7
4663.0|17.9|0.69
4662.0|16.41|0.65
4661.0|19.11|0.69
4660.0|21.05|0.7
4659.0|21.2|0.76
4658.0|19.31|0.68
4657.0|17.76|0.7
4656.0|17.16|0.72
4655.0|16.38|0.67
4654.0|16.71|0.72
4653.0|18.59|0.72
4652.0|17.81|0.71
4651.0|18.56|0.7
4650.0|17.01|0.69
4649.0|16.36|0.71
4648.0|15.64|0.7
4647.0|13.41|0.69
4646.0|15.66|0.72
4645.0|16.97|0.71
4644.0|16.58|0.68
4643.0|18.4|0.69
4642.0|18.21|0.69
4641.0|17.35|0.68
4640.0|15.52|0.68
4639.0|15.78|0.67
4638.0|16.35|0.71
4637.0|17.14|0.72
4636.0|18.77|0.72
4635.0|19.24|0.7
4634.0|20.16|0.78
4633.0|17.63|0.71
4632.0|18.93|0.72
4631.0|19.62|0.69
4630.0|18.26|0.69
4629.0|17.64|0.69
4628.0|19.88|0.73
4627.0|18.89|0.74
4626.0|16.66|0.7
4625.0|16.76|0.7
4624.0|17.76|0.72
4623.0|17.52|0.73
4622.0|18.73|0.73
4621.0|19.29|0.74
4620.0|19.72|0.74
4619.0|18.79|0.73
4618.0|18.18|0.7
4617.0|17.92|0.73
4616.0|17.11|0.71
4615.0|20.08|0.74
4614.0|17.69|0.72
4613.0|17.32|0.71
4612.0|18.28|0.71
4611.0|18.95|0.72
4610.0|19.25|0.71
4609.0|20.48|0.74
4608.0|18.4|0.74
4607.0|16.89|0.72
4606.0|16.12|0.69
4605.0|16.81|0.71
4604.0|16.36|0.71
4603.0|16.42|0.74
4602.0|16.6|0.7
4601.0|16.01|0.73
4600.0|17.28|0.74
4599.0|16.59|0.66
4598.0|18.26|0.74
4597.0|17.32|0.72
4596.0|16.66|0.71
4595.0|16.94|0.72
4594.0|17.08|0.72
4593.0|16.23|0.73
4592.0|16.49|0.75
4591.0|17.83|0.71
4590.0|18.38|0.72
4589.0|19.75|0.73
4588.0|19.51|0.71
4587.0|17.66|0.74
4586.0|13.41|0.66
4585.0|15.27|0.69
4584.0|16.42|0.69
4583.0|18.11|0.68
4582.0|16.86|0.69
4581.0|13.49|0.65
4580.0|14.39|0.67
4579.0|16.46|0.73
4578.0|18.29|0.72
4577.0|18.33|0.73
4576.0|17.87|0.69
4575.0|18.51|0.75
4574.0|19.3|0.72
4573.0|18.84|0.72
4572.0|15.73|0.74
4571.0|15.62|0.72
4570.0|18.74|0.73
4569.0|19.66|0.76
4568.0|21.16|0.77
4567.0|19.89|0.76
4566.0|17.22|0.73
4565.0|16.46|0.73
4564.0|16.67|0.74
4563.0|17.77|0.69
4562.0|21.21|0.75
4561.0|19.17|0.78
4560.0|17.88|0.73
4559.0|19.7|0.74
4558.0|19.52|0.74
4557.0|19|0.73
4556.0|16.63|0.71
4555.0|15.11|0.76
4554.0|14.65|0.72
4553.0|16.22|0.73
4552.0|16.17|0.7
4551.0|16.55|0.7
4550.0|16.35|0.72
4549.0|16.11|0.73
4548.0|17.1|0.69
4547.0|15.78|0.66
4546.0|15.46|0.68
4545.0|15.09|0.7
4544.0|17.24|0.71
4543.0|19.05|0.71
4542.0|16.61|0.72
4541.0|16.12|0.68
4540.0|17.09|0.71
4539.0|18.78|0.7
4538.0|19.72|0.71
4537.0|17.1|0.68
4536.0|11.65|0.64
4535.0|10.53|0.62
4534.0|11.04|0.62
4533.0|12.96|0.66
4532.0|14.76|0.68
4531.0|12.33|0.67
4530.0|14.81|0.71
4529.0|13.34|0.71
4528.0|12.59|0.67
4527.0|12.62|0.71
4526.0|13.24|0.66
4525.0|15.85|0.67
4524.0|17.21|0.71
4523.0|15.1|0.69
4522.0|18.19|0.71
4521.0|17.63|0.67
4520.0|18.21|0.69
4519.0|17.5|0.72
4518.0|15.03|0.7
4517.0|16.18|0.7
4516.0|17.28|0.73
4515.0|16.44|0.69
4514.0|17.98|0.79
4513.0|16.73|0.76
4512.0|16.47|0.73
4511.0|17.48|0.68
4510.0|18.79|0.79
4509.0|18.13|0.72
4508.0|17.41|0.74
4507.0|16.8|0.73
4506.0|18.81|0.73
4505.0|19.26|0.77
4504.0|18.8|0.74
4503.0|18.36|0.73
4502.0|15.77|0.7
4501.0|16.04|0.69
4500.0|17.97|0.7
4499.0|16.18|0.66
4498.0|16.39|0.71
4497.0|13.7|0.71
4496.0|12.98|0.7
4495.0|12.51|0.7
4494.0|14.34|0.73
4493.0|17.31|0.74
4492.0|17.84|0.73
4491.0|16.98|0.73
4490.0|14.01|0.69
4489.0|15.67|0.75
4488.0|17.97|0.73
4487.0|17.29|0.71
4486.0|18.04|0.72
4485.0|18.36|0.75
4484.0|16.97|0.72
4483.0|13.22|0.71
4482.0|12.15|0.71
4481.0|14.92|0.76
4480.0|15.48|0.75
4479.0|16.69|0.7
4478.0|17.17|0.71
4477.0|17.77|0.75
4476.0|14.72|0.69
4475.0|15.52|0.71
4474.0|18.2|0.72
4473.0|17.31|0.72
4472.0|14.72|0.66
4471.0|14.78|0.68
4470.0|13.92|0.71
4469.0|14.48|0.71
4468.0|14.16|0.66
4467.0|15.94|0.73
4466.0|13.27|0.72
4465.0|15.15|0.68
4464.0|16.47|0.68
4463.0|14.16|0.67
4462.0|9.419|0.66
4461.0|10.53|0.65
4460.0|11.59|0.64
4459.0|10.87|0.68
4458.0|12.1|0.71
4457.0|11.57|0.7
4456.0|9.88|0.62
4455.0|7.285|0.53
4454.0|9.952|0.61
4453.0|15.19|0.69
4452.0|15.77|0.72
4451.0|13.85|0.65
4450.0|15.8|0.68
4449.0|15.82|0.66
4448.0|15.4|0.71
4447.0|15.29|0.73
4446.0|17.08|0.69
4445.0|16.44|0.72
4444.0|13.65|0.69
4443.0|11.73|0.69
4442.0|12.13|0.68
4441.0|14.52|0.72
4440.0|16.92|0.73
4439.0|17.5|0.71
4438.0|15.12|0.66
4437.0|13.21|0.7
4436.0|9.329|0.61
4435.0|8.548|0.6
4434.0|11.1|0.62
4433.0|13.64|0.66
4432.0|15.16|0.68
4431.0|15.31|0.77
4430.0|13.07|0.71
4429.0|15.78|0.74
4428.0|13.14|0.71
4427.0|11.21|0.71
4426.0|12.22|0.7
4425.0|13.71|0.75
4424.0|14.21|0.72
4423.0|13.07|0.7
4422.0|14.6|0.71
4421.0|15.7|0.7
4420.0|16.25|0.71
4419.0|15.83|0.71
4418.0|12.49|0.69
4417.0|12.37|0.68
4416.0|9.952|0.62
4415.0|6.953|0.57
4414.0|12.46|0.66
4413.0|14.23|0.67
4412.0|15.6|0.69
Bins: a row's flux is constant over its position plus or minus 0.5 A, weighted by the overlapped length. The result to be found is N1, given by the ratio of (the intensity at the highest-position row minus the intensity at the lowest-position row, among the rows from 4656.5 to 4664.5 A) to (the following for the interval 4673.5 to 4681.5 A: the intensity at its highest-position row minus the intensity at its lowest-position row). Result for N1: 1.8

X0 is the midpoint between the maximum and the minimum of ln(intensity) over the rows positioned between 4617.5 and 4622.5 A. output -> 2.941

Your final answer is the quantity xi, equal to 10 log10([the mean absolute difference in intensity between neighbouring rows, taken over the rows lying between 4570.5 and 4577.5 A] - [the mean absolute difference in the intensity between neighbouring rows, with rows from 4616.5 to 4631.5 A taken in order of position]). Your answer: -18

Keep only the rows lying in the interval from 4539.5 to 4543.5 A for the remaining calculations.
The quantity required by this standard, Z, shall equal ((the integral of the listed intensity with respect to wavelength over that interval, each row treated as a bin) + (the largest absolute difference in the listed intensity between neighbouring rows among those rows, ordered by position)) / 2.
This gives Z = 35.7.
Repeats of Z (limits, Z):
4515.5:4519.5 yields 34.2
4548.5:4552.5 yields 32.8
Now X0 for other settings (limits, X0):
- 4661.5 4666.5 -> 2.815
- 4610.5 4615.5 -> 2.926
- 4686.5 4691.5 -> 2.887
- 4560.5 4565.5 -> 2.928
